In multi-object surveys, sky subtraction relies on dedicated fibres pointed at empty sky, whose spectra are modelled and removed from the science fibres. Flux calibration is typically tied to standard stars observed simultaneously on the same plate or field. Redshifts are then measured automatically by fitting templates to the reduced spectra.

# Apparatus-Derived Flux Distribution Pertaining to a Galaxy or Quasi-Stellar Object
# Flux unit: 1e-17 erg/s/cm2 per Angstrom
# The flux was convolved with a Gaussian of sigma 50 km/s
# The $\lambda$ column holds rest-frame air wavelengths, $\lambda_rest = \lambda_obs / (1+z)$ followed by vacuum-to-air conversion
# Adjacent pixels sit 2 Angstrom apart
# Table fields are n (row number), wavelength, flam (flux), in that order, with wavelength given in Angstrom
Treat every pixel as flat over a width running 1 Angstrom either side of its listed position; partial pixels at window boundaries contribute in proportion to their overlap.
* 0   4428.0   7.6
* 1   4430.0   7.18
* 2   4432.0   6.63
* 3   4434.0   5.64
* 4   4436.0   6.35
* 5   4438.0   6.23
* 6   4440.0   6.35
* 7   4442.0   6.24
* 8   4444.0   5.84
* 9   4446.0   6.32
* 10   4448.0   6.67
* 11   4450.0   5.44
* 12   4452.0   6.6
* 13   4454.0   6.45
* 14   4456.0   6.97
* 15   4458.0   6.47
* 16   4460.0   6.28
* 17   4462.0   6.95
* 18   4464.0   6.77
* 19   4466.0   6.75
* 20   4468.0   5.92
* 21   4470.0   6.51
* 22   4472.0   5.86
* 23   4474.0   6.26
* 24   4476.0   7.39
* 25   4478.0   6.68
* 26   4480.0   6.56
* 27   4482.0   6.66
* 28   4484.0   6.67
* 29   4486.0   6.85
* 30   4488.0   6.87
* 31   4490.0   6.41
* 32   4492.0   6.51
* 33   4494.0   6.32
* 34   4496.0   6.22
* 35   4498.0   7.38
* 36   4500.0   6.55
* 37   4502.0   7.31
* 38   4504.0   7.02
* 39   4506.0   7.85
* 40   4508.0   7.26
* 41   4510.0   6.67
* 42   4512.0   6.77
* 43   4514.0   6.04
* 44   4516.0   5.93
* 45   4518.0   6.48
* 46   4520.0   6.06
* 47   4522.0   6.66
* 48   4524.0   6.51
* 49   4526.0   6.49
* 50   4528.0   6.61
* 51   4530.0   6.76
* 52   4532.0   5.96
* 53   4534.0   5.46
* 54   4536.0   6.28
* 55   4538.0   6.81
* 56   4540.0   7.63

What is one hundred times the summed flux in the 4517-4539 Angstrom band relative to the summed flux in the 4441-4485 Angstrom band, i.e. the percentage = 49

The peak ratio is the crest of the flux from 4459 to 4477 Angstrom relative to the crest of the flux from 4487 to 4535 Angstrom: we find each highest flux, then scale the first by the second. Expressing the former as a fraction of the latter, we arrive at 0.941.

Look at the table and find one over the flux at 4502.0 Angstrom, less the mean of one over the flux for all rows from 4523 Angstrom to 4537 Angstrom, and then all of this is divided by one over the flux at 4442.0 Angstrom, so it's -0.14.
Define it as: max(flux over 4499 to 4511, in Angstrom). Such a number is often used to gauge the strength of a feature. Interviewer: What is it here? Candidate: 7.85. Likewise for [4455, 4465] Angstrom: 6.97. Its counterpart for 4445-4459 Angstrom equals 6.97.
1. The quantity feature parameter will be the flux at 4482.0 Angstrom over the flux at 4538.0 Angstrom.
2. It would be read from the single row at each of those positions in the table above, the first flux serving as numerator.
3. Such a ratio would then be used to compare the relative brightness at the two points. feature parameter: 0.978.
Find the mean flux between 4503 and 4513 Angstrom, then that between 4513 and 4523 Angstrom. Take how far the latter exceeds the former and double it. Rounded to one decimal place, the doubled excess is -1.8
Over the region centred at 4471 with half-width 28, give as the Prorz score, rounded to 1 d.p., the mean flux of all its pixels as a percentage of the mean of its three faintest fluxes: 114.1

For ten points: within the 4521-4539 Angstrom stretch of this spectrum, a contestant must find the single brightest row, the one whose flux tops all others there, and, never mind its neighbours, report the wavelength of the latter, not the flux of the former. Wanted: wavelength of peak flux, 4538.0 Angstrom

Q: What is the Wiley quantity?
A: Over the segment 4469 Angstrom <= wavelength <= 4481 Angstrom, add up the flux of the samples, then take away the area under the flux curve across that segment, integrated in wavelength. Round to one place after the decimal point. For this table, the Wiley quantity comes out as -39.3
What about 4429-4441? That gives -38.4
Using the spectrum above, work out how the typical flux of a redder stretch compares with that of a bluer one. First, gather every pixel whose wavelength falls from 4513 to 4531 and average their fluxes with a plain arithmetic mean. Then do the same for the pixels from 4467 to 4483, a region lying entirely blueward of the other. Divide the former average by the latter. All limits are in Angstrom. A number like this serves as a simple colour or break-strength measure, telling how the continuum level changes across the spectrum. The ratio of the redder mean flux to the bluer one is 0.99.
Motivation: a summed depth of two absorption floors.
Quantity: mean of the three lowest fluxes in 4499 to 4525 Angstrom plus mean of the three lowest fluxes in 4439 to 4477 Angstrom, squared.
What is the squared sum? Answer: 137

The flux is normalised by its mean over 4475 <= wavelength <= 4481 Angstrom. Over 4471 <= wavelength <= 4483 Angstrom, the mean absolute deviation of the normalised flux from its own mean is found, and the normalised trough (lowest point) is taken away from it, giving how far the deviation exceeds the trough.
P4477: -0.80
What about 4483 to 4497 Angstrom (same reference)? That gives -0.87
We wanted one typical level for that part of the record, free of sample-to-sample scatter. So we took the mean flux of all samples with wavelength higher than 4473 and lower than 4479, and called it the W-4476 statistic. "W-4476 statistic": 6.78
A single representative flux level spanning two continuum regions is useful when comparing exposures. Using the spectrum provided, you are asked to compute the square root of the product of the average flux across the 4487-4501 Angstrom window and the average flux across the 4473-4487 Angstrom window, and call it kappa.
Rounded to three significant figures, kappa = 6.67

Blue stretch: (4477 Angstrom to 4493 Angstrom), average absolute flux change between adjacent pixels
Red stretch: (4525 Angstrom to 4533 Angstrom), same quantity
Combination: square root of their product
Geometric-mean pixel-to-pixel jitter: 0.22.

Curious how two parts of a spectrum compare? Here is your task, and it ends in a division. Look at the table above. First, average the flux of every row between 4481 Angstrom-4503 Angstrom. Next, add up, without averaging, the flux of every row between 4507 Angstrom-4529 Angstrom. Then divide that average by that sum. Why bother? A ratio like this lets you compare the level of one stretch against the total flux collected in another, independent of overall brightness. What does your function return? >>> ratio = 0.094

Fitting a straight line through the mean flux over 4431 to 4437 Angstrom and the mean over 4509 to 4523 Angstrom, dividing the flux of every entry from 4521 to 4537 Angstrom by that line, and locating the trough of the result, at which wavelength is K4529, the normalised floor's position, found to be 4534.0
